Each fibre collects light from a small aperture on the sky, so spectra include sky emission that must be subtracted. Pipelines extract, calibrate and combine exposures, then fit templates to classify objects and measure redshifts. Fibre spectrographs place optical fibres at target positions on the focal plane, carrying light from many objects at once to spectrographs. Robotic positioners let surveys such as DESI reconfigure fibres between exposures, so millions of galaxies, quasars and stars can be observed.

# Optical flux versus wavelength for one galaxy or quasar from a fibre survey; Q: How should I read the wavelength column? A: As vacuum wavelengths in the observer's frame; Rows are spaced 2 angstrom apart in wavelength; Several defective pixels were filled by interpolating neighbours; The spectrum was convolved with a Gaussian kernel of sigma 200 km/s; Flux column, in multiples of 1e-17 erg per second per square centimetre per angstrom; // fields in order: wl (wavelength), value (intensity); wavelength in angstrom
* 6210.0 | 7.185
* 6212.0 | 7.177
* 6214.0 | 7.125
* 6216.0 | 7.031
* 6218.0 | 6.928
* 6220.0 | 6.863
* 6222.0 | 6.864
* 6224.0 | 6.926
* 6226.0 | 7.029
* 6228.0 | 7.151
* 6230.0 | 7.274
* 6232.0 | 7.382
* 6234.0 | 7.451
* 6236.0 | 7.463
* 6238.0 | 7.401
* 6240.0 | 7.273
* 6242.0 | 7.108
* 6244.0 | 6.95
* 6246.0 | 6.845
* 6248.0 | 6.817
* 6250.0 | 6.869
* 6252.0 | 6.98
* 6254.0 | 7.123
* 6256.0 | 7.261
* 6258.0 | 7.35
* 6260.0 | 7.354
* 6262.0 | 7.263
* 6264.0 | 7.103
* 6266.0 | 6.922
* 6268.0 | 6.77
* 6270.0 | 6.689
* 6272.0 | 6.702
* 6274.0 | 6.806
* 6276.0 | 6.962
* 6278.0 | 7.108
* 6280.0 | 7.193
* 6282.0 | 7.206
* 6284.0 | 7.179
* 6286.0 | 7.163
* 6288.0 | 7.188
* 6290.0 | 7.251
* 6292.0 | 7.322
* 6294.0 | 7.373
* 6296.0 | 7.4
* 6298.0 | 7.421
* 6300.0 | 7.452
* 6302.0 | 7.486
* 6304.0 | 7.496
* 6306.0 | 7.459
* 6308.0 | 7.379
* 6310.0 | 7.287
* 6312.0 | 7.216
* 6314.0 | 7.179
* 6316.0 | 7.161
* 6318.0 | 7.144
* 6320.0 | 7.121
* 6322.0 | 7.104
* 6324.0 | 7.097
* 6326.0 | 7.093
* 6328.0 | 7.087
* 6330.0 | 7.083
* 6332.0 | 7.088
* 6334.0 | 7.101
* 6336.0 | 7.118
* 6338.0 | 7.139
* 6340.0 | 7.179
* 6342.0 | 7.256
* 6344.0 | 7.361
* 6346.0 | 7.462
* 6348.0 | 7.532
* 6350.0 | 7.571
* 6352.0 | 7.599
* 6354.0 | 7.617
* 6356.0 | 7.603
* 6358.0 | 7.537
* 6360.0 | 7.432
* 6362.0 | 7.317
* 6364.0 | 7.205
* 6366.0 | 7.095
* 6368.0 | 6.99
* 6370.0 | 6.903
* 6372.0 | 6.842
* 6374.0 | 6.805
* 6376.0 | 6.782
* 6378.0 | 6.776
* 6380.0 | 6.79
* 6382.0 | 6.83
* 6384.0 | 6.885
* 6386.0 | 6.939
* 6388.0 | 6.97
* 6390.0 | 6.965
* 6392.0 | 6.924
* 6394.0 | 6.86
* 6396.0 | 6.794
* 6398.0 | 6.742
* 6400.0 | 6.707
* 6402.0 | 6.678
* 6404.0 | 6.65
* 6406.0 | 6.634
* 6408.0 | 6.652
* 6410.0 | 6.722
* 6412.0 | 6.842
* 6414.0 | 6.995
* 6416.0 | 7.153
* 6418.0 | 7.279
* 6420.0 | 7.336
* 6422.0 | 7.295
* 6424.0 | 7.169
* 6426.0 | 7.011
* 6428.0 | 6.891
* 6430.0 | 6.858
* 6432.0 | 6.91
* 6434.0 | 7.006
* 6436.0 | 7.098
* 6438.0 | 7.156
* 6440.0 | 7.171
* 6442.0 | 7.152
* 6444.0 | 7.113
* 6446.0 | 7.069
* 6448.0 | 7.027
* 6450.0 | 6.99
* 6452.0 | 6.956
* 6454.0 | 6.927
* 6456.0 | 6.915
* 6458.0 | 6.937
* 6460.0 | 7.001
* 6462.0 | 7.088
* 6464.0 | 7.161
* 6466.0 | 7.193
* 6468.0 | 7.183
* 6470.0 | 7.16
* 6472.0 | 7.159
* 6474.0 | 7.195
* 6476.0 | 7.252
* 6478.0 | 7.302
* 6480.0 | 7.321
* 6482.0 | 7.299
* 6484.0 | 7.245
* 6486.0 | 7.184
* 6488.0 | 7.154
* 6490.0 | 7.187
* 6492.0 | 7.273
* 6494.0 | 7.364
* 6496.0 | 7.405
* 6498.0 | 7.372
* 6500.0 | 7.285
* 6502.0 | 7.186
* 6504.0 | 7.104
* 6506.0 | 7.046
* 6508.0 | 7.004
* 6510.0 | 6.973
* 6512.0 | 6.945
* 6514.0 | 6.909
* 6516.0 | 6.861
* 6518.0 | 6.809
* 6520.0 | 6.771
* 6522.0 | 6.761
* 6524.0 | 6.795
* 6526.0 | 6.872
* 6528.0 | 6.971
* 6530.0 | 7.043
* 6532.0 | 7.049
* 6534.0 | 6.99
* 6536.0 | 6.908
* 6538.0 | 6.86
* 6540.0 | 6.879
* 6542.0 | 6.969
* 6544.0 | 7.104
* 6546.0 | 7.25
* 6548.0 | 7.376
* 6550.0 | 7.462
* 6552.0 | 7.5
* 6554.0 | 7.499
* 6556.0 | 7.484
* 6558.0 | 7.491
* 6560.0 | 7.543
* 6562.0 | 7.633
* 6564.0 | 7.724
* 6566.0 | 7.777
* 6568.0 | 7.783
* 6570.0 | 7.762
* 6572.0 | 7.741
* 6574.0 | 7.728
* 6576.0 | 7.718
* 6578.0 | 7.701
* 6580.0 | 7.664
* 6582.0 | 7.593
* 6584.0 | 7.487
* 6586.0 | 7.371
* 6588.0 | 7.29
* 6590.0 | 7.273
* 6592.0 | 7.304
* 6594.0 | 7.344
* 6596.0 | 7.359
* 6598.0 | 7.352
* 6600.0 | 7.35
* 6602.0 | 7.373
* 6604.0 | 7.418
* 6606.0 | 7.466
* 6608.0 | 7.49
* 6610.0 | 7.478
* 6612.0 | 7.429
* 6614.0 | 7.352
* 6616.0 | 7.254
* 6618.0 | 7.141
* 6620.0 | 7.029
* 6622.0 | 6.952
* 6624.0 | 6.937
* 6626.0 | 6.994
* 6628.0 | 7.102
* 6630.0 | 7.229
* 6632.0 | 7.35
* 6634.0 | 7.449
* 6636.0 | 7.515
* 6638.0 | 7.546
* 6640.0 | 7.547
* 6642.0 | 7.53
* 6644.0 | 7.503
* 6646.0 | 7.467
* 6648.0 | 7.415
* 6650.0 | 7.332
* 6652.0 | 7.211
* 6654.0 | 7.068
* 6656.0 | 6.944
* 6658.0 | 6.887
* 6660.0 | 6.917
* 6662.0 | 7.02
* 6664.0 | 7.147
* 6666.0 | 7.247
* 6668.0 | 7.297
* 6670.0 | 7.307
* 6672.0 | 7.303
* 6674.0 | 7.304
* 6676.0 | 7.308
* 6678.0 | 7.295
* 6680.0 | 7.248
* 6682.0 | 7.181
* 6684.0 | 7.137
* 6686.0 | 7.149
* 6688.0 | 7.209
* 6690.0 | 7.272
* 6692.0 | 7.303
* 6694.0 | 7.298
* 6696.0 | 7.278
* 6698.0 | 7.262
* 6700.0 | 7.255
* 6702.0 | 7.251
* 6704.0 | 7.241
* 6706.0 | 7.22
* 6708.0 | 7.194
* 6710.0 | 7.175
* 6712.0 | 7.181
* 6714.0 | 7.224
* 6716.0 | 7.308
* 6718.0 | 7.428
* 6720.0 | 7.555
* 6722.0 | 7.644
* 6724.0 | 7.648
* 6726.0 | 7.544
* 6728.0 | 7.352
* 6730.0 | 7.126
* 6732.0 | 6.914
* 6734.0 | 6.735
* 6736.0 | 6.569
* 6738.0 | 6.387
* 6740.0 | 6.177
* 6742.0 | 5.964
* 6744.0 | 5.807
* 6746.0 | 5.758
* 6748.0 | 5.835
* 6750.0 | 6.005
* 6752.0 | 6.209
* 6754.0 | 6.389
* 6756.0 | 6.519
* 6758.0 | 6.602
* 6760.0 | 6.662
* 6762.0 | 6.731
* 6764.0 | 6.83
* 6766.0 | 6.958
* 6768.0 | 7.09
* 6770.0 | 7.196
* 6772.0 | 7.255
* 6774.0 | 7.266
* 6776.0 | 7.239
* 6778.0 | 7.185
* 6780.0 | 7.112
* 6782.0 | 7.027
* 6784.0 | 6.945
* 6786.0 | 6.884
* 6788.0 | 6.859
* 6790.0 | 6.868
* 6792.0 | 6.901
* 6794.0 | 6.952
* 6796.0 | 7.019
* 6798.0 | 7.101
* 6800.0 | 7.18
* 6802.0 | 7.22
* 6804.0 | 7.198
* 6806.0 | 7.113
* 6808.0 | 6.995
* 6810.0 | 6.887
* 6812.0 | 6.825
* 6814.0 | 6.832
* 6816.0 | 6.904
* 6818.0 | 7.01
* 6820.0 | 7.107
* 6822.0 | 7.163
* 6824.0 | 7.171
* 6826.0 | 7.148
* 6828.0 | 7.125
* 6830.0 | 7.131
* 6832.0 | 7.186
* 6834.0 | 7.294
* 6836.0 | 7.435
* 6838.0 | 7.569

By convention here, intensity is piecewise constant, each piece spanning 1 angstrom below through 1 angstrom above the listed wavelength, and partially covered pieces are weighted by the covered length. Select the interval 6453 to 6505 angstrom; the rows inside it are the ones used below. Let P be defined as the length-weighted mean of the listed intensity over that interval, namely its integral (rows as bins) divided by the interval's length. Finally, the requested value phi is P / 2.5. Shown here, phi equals 2.87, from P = 7.19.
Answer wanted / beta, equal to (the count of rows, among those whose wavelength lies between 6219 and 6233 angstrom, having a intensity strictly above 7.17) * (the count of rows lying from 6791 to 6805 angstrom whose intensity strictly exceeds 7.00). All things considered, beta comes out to 10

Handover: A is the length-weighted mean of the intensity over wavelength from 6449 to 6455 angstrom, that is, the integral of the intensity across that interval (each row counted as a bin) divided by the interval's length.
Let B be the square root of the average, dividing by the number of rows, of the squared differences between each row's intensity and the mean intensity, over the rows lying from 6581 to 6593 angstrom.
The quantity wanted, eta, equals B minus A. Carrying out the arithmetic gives -6.84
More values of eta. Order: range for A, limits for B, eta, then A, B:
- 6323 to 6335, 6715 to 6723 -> -6.96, 7.1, 0.127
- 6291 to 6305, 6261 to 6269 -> -7.24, 7.4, 0.186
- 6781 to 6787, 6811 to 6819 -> -6.88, 7.0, 0.074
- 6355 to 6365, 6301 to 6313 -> -7.31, 7.4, 0.105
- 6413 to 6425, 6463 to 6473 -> -7.19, 7.2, 0.014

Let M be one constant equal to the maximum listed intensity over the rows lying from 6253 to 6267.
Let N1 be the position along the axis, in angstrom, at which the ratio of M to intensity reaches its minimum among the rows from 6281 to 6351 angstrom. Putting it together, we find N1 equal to 6350.0 angstrom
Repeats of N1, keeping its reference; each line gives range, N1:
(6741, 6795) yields 6774.0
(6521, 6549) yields 6548.0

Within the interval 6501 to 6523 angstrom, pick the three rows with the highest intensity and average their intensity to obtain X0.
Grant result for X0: 7.11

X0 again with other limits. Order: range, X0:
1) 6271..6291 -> 7.22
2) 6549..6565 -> 7.63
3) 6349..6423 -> 7.61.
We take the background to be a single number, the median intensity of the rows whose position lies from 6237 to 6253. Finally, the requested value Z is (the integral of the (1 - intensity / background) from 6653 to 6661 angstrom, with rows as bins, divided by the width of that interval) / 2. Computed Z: 0.001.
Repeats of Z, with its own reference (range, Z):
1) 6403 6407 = 0.023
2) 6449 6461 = 0.001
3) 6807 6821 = 0.002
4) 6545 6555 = -0.032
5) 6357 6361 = -0.037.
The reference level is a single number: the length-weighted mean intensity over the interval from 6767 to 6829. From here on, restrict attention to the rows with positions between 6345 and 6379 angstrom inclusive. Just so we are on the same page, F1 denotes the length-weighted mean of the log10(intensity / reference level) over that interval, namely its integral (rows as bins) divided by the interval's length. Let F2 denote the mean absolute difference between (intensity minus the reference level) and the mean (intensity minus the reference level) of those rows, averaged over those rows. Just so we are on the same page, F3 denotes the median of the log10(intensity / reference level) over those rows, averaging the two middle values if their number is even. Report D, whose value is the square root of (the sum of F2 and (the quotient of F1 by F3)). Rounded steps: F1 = 0.011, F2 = 0.30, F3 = 0.016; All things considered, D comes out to 0.99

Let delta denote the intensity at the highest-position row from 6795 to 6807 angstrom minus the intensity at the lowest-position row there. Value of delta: 0.09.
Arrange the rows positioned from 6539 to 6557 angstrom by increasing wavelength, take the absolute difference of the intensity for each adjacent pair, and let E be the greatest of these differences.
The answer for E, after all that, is 0.15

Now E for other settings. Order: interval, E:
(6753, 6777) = 0.13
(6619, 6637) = 0.13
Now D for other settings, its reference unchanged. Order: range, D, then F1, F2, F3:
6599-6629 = 0.91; 0.012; 0.18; 0.018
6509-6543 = 1.05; -0.010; 0.07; -0.009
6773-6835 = 0.38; 0.000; 0.12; 0.003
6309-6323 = 1.08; 0.007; 0.05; 0.006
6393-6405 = 1.01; -0.020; 0.06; -0.021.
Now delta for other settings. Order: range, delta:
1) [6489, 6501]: 0.10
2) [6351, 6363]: -0.28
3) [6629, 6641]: 0.32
